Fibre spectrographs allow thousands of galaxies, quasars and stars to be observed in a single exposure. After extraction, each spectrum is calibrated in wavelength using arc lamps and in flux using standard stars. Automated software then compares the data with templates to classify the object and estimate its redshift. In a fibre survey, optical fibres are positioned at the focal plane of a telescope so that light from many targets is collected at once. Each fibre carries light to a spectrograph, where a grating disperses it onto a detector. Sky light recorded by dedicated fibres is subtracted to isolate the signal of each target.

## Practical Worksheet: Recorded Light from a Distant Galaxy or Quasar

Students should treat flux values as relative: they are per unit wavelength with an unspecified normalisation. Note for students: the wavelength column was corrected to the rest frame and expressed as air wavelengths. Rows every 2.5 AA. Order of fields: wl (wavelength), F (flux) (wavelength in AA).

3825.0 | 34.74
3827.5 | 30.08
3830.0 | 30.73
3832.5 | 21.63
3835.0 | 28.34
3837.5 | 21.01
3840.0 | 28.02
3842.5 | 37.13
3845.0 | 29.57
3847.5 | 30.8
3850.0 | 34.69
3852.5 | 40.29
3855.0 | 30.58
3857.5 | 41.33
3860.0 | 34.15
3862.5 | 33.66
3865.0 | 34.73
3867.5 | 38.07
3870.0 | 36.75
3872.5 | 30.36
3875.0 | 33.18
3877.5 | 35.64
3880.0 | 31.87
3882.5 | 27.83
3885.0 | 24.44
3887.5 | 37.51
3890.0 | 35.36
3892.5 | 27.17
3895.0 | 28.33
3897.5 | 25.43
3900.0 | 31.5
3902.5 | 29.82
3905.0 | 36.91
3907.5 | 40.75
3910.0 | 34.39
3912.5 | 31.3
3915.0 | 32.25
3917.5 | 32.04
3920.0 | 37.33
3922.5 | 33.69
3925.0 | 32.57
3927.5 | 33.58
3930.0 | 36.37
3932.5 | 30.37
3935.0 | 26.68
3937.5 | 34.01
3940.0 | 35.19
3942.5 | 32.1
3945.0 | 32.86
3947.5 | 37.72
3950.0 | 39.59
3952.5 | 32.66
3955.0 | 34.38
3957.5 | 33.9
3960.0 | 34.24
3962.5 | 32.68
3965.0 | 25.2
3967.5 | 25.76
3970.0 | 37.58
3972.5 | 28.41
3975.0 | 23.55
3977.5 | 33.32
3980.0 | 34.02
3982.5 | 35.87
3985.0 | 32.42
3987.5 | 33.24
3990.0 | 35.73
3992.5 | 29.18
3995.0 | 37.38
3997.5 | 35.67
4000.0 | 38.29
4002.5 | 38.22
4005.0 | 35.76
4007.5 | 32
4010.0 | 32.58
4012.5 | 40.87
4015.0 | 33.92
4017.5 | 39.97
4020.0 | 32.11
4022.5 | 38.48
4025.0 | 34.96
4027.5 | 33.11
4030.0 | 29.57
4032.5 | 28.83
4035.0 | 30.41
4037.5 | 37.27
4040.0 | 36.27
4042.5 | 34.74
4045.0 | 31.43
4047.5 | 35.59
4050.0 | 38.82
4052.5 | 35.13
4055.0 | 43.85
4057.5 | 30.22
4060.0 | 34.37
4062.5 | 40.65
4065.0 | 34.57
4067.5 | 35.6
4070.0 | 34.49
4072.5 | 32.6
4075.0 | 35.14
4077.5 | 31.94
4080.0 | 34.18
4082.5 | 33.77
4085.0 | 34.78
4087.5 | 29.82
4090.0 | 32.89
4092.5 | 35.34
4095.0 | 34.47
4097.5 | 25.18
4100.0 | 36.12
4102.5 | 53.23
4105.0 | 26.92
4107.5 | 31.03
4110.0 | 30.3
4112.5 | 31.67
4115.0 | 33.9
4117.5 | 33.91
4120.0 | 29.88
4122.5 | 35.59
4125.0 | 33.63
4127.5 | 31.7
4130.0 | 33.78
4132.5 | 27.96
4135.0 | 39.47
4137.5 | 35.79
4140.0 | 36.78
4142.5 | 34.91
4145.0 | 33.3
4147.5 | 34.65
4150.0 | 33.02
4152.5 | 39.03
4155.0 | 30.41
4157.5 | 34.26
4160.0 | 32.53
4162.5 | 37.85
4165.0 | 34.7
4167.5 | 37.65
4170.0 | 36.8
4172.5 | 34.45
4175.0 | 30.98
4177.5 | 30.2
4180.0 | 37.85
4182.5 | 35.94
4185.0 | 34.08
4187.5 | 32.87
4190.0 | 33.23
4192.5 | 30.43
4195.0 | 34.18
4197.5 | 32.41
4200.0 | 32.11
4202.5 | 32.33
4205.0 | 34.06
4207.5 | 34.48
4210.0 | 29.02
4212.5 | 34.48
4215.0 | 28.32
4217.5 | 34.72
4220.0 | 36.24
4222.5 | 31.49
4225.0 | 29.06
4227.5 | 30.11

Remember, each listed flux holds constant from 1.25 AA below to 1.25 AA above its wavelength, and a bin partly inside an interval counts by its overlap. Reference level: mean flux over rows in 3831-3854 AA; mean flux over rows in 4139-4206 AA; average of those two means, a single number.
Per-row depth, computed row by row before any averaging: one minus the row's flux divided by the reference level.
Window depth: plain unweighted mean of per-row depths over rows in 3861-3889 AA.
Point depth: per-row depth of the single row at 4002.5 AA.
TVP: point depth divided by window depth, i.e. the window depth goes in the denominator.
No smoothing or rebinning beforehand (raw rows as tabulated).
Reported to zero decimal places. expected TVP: 6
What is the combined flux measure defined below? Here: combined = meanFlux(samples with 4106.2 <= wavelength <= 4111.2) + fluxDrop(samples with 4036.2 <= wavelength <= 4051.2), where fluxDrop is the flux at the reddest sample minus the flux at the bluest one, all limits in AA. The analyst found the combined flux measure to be 32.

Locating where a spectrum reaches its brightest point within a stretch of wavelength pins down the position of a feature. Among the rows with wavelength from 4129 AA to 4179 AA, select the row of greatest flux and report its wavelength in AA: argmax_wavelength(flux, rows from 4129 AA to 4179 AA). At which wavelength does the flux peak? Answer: 4135.0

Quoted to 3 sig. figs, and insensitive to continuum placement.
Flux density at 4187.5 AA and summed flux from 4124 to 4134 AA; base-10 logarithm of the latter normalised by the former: 0.587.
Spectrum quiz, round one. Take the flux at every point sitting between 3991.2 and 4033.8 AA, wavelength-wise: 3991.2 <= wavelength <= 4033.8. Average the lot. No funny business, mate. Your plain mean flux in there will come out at 34.8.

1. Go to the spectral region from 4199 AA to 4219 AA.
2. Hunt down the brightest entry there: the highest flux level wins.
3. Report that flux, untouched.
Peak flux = 34.72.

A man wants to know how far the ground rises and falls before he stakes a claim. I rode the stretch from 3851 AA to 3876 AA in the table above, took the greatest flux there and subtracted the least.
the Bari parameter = 11.0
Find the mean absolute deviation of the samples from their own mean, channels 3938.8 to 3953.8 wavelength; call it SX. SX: 2.48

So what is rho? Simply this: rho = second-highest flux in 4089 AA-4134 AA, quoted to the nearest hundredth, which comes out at 36.12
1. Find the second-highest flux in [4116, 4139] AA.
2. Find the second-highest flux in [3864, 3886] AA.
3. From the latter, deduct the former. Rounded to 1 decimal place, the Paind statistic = 1.0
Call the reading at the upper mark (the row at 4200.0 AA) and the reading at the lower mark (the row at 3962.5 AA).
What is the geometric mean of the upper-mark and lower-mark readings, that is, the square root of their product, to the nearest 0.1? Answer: 32.4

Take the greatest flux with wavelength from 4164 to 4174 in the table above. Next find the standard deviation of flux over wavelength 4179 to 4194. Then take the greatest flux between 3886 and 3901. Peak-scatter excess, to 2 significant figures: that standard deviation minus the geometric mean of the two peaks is -35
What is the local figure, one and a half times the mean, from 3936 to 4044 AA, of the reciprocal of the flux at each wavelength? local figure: 0.0450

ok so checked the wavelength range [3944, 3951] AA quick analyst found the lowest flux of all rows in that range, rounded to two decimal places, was 32.86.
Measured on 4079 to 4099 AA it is 25.18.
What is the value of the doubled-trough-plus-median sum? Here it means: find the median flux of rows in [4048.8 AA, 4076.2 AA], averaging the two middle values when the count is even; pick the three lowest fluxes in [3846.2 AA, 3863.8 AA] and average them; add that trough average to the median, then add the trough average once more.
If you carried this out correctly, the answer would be 98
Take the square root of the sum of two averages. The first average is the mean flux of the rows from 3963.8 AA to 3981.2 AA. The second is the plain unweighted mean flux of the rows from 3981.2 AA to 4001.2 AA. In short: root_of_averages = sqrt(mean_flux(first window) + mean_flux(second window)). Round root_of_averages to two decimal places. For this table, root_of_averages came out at 8.03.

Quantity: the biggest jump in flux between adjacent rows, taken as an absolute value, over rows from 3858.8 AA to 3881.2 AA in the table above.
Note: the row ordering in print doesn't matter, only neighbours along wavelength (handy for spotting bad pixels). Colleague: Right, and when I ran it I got 6.4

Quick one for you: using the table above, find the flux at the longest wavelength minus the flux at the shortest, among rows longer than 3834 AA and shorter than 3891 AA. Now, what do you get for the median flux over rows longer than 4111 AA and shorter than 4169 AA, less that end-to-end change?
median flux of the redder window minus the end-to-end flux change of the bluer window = 26.9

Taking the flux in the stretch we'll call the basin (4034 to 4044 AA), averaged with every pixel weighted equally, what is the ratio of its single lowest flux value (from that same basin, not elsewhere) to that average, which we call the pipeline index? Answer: 0.88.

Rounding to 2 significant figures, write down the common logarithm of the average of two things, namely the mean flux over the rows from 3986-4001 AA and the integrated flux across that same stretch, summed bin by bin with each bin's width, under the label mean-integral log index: 2.4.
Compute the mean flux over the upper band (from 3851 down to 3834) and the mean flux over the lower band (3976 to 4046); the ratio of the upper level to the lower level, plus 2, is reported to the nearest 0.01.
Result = 2.87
